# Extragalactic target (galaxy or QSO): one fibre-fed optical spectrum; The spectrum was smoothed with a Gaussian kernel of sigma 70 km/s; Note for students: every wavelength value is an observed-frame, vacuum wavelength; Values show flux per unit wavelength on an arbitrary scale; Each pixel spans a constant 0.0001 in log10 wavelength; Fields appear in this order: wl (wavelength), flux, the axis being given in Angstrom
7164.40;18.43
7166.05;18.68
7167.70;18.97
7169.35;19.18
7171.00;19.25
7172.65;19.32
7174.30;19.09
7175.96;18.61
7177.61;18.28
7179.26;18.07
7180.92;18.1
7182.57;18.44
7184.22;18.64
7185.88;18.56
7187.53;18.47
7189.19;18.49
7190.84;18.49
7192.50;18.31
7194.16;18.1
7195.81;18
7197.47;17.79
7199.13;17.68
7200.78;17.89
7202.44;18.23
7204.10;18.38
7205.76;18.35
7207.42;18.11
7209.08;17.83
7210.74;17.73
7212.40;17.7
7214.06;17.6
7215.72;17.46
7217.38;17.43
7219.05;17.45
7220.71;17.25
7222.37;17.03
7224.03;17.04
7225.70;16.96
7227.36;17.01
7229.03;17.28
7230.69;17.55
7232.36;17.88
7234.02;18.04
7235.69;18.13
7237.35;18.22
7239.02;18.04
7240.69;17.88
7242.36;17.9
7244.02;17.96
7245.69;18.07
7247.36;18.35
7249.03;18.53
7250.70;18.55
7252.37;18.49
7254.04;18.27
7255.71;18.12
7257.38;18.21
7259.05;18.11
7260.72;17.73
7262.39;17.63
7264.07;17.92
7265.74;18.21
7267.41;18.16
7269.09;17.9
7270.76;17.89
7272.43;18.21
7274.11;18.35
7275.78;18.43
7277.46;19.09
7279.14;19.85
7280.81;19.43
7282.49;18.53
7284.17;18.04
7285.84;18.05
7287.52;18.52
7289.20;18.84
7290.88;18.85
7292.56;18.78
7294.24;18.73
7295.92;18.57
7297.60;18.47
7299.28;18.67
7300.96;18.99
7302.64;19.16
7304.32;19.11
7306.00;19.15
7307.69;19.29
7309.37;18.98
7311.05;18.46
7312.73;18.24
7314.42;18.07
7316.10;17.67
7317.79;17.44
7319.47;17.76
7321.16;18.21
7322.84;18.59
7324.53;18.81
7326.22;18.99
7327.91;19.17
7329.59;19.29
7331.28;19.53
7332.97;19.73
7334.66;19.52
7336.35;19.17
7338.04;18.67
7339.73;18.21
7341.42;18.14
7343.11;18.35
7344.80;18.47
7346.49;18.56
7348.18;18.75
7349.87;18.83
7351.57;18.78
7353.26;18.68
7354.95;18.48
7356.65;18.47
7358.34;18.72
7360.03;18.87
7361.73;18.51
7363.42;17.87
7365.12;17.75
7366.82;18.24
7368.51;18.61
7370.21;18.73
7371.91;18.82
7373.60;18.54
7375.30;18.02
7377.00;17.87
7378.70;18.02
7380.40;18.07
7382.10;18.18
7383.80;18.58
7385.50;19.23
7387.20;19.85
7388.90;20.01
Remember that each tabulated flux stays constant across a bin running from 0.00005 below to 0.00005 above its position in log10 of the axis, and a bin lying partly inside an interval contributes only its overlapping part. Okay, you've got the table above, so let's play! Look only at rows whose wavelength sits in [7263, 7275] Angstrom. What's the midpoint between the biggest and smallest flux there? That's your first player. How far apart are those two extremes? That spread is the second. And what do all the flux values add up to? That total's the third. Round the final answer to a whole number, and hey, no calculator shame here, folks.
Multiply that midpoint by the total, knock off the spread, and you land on 2294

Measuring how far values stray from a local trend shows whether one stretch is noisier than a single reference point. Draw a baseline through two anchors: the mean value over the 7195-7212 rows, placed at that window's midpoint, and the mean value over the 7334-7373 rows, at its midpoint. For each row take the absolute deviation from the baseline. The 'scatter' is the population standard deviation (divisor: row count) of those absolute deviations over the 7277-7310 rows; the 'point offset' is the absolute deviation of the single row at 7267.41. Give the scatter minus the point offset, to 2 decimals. 0.27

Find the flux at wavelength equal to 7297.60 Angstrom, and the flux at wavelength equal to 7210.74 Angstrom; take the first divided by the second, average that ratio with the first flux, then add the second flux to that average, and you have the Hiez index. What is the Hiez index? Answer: 27.5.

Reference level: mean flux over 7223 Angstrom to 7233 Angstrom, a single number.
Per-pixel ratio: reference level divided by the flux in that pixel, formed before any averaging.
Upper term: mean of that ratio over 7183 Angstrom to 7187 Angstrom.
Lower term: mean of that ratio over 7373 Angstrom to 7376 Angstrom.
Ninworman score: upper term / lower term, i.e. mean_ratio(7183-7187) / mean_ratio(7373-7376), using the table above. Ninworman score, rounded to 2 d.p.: 0.98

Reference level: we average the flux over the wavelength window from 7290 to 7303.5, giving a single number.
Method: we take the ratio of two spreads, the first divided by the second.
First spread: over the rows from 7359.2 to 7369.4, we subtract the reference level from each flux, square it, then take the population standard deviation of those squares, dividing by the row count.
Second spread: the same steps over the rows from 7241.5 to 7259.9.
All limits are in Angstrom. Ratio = 1.77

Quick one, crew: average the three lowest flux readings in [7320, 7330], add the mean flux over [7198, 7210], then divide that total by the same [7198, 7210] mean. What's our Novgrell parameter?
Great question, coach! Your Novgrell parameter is 2.03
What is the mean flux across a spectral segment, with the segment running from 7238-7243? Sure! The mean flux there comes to 17.9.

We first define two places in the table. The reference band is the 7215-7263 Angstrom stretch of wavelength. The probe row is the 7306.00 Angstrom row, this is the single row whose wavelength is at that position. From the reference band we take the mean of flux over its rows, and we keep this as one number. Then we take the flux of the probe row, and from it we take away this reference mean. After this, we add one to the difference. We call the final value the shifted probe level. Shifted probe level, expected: 2.3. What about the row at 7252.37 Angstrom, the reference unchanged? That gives 1.7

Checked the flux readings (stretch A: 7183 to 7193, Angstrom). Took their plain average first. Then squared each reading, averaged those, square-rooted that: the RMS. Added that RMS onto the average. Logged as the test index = 37.0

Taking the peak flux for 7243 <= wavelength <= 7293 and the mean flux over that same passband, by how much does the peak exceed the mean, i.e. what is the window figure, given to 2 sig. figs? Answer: 1.5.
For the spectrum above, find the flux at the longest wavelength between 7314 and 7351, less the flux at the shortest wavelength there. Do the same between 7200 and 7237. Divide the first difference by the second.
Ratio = 3.2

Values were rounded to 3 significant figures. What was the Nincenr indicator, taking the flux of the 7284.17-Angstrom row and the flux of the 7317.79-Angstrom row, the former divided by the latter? 1.03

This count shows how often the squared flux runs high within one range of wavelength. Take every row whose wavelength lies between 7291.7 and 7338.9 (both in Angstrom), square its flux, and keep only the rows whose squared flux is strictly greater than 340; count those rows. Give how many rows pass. 22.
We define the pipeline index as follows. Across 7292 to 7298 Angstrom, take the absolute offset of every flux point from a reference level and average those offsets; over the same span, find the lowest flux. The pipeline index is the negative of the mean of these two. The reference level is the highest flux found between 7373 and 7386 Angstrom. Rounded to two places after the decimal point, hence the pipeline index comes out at -9.53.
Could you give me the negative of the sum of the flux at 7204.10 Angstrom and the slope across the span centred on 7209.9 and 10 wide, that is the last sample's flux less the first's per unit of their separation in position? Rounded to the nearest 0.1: -18.3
